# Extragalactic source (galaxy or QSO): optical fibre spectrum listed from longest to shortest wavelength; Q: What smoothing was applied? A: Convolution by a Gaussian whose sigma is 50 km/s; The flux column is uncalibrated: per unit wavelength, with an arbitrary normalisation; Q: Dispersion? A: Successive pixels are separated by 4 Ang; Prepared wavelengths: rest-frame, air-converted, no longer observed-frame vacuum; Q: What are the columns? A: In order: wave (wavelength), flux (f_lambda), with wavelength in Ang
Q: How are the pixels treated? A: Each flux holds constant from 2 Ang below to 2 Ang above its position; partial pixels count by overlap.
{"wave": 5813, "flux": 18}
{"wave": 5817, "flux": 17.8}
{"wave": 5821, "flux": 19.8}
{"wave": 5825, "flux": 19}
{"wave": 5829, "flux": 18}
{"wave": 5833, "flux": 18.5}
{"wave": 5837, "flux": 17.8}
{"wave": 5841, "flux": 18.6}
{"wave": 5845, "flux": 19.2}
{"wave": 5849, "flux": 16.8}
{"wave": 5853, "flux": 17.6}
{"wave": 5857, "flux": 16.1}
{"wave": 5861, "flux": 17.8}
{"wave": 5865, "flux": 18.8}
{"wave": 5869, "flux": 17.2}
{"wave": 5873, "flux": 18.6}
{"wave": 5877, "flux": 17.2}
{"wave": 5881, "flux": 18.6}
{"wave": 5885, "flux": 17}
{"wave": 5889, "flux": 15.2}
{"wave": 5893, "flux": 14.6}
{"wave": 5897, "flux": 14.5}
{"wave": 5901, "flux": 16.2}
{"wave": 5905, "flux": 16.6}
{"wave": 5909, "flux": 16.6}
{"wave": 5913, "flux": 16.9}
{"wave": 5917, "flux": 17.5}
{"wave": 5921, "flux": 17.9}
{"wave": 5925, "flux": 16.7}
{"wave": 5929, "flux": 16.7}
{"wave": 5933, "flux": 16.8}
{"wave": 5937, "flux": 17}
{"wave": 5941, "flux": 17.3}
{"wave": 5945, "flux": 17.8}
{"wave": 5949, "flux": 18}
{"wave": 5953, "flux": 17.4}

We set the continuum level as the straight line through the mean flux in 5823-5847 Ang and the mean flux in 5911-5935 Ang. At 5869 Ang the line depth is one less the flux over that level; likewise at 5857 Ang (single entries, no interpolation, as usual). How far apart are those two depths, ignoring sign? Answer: 0.071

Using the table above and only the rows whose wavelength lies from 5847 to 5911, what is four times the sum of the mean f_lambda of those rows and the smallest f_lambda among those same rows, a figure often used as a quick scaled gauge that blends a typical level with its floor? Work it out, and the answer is 125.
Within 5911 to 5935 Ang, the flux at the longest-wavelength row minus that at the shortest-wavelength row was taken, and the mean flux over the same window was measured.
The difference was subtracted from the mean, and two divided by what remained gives 0.116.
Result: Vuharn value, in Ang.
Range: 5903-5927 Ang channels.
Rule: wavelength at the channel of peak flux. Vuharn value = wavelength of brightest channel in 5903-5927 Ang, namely 5921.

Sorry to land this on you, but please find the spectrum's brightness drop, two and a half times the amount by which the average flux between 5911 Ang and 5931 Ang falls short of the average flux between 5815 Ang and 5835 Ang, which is 3.7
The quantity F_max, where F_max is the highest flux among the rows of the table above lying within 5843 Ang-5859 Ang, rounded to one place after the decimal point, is 19.2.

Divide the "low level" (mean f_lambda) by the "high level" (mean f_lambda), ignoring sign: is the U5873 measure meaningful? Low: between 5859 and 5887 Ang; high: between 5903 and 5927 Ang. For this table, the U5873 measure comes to 1.05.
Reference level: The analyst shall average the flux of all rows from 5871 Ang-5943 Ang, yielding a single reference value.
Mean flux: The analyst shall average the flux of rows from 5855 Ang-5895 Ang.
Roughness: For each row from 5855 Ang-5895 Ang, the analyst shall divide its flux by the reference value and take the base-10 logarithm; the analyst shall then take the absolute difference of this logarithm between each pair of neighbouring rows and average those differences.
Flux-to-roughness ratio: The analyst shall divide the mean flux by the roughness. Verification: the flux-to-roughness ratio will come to 492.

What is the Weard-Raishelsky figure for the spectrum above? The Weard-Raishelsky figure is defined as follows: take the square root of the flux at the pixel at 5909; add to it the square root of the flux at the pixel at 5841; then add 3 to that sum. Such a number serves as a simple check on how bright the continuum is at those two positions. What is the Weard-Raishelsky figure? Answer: 11.4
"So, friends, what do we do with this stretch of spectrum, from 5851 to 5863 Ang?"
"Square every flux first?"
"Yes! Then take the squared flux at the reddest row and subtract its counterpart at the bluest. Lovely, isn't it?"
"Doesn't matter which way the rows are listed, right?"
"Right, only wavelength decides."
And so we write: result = 7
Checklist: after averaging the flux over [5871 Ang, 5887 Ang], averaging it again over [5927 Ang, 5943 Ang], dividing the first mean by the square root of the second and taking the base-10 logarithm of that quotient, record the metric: 0.637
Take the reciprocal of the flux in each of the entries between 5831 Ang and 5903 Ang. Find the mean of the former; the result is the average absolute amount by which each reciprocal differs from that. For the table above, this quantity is 0.0041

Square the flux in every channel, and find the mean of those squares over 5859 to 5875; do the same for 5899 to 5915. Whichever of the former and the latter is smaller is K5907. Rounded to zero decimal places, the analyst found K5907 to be 275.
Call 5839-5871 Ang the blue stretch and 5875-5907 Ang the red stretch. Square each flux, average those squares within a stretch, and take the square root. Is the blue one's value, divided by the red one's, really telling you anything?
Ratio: 1.09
